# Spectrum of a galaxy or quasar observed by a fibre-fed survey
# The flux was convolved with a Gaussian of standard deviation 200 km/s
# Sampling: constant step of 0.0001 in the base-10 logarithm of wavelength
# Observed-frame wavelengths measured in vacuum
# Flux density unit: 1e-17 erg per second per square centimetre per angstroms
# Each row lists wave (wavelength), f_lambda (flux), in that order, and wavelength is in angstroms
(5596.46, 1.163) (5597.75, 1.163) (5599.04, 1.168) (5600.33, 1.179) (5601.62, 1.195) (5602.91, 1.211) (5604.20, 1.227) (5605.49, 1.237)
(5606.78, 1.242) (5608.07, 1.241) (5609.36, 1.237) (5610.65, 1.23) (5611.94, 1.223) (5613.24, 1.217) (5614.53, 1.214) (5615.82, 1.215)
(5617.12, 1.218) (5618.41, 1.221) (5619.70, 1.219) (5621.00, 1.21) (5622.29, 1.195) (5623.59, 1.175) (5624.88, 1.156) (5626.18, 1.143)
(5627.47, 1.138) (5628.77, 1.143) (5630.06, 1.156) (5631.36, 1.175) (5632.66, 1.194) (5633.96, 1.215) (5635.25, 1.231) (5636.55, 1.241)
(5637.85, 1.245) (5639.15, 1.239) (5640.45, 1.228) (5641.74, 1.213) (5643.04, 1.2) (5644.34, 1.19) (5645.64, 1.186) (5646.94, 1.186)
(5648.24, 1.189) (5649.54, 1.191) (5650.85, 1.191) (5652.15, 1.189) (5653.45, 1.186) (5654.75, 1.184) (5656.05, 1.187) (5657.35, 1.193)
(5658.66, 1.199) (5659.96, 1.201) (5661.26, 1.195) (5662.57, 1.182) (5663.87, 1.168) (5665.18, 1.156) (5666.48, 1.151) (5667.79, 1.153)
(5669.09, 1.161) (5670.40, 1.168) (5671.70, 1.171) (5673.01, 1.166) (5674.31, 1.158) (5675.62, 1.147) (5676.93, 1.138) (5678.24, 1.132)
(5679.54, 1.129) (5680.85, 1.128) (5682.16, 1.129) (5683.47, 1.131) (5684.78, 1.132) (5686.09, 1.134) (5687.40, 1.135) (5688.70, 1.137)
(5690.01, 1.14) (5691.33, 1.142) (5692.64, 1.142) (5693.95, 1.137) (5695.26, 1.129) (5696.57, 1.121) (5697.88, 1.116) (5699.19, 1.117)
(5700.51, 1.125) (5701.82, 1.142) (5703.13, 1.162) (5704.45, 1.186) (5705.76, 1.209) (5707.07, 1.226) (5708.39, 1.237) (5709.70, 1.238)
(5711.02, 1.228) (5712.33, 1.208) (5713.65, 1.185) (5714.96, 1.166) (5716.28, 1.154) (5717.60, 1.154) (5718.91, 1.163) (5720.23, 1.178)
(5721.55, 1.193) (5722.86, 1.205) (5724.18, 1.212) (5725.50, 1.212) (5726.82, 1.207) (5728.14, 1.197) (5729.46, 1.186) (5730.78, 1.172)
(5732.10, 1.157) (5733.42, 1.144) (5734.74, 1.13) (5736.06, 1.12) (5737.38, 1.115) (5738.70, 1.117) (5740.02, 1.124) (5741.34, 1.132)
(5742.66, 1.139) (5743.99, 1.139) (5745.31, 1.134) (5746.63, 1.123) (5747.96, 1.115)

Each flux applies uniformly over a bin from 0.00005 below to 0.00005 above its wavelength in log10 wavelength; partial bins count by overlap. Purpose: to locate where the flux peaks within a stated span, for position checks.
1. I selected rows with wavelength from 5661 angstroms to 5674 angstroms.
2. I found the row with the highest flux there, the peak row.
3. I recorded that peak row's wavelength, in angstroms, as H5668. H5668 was 5661.26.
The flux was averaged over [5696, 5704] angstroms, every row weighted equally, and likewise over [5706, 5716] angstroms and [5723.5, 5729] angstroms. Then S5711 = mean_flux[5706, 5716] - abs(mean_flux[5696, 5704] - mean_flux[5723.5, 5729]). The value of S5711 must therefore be 1.14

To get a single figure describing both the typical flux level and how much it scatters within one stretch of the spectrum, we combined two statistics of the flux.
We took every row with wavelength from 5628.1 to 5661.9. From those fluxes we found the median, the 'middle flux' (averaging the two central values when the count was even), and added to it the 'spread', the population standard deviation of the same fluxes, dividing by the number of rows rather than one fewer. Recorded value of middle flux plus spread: 1.22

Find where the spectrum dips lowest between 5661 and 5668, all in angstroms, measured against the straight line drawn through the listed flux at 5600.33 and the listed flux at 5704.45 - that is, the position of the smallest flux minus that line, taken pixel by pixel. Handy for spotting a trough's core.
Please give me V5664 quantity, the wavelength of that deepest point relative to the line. 5666.48 angstroms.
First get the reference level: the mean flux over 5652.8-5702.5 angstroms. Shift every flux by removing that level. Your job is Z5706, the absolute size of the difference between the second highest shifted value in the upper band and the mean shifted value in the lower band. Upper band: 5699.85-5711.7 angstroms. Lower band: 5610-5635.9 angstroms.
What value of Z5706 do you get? 0.043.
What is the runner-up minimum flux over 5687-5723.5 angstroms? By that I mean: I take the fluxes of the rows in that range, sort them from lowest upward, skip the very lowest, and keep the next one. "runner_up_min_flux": 1.117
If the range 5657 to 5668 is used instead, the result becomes 1.153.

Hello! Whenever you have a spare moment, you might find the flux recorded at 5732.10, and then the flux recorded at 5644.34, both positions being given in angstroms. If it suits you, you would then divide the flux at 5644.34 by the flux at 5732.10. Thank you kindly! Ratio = 1.03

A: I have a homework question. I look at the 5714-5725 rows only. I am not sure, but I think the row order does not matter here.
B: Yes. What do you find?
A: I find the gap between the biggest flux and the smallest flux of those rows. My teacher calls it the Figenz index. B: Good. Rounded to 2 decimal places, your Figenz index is 0.06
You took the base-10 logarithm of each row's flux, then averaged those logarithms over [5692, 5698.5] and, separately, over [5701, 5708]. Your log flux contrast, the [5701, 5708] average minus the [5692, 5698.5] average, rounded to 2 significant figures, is 0.021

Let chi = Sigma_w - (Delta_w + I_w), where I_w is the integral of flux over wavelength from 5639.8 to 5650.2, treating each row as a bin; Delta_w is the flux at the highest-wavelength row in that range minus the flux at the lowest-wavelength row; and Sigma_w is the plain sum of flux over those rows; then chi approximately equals -2.84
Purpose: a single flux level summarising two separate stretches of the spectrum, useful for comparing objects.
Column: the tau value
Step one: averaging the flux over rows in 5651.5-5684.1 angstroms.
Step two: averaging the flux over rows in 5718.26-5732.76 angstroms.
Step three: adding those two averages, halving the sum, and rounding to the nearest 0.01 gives 1.18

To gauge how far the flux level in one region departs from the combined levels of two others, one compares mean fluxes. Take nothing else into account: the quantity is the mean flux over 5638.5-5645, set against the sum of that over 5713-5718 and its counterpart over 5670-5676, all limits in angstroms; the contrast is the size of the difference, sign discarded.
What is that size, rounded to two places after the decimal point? 1.11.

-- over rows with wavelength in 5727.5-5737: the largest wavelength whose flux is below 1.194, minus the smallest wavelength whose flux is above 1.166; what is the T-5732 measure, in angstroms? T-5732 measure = 7.9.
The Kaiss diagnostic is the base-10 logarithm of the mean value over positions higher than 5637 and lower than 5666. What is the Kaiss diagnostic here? 0.078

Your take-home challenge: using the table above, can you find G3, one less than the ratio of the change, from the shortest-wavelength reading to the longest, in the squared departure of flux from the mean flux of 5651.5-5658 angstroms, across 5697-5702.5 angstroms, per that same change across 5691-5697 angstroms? -2.3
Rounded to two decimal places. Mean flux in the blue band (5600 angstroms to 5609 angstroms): 1.22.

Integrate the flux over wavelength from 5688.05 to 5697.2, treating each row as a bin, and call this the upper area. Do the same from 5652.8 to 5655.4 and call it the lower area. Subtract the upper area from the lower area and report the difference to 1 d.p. -7.3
